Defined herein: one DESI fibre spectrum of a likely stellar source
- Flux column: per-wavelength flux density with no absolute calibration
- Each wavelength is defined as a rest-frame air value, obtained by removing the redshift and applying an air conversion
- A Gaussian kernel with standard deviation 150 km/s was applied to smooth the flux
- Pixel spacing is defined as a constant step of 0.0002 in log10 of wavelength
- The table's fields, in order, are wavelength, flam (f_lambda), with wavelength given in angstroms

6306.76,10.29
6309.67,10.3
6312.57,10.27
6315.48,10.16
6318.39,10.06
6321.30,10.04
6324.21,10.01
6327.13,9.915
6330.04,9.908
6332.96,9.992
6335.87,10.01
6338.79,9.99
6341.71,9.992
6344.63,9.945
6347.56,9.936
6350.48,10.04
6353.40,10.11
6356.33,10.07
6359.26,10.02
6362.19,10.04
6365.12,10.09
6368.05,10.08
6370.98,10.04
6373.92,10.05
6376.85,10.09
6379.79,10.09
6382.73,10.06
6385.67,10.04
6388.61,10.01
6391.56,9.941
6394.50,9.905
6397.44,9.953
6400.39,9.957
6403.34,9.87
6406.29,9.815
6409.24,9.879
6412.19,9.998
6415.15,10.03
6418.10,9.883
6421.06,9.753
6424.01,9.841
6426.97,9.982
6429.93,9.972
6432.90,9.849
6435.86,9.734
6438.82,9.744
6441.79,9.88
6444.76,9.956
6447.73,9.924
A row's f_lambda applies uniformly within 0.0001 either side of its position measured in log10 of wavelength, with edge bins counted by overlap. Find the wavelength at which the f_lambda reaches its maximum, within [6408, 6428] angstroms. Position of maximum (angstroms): 6415.15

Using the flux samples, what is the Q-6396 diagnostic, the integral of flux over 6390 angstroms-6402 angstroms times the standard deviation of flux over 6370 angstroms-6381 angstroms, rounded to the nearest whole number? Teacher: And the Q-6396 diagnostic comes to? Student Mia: 3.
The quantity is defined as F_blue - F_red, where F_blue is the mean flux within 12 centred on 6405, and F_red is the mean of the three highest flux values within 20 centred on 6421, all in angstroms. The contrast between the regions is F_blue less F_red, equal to -0.12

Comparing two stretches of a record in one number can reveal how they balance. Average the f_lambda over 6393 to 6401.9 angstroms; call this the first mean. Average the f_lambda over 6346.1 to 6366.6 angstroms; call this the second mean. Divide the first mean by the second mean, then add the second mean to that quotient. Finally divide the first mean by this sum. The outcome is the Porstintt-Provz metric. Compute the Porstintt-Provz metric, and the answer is 0.901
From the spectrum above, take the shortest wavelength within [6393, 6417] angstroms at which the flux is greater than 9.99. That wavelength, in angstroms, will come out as 6412.19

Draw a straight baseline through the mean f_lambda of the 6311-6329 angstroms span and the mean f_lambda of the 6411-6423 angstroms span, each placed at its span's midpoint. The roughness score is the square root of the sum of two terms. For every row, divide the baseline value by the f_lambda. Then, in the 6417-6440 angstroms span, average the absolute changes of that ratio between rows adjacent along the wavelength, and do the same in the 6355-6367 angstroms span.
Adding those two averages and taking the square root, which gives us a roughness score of 0.114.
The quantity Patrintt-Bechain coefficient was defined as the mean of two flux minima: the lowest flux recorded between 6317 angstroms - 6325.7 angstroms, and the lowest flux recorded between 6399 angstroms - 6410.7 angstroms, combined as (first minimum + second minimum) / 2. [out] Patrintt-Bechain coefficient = 9.91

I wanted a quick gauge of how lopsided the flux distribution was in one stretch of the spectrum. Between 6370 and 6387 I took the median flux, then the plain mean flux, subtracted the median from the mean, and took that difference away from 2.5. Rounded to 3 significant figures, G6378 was 2.49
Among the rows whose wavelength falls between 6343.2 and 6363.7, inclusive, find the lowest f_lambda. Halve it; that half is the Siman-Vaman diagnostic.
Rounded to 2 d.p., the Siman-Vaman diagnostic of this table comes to 4.97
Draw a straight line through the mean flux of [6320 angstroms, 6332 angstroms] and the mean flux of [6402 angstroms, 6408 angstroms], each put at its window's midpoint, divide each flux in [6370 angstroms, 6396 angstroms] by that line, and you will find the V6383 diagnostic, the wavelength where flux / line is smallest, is 6394.50 angstroms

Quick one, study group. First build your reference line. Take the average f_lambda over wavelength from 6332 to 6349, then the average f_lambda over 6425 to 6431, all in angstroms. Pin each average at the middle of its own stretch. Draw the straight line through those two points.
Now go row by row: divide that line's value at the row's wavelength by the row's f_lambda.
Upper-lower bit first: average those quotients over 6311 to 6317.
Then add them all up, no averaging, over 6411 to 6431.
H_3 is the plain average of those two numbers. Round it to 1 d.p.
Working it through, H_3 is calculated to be 4.0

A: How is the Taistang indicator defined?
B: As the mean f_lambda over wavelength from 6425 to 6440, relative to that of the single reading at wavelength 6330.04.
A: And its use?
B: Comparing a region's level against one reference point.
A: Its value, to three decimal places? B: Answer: 0.995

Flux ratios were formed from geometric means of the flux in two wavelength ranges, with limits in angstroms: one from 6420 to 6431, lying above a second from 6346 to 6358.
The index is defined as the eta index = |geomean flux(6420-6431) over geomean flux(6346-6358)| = 0.98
